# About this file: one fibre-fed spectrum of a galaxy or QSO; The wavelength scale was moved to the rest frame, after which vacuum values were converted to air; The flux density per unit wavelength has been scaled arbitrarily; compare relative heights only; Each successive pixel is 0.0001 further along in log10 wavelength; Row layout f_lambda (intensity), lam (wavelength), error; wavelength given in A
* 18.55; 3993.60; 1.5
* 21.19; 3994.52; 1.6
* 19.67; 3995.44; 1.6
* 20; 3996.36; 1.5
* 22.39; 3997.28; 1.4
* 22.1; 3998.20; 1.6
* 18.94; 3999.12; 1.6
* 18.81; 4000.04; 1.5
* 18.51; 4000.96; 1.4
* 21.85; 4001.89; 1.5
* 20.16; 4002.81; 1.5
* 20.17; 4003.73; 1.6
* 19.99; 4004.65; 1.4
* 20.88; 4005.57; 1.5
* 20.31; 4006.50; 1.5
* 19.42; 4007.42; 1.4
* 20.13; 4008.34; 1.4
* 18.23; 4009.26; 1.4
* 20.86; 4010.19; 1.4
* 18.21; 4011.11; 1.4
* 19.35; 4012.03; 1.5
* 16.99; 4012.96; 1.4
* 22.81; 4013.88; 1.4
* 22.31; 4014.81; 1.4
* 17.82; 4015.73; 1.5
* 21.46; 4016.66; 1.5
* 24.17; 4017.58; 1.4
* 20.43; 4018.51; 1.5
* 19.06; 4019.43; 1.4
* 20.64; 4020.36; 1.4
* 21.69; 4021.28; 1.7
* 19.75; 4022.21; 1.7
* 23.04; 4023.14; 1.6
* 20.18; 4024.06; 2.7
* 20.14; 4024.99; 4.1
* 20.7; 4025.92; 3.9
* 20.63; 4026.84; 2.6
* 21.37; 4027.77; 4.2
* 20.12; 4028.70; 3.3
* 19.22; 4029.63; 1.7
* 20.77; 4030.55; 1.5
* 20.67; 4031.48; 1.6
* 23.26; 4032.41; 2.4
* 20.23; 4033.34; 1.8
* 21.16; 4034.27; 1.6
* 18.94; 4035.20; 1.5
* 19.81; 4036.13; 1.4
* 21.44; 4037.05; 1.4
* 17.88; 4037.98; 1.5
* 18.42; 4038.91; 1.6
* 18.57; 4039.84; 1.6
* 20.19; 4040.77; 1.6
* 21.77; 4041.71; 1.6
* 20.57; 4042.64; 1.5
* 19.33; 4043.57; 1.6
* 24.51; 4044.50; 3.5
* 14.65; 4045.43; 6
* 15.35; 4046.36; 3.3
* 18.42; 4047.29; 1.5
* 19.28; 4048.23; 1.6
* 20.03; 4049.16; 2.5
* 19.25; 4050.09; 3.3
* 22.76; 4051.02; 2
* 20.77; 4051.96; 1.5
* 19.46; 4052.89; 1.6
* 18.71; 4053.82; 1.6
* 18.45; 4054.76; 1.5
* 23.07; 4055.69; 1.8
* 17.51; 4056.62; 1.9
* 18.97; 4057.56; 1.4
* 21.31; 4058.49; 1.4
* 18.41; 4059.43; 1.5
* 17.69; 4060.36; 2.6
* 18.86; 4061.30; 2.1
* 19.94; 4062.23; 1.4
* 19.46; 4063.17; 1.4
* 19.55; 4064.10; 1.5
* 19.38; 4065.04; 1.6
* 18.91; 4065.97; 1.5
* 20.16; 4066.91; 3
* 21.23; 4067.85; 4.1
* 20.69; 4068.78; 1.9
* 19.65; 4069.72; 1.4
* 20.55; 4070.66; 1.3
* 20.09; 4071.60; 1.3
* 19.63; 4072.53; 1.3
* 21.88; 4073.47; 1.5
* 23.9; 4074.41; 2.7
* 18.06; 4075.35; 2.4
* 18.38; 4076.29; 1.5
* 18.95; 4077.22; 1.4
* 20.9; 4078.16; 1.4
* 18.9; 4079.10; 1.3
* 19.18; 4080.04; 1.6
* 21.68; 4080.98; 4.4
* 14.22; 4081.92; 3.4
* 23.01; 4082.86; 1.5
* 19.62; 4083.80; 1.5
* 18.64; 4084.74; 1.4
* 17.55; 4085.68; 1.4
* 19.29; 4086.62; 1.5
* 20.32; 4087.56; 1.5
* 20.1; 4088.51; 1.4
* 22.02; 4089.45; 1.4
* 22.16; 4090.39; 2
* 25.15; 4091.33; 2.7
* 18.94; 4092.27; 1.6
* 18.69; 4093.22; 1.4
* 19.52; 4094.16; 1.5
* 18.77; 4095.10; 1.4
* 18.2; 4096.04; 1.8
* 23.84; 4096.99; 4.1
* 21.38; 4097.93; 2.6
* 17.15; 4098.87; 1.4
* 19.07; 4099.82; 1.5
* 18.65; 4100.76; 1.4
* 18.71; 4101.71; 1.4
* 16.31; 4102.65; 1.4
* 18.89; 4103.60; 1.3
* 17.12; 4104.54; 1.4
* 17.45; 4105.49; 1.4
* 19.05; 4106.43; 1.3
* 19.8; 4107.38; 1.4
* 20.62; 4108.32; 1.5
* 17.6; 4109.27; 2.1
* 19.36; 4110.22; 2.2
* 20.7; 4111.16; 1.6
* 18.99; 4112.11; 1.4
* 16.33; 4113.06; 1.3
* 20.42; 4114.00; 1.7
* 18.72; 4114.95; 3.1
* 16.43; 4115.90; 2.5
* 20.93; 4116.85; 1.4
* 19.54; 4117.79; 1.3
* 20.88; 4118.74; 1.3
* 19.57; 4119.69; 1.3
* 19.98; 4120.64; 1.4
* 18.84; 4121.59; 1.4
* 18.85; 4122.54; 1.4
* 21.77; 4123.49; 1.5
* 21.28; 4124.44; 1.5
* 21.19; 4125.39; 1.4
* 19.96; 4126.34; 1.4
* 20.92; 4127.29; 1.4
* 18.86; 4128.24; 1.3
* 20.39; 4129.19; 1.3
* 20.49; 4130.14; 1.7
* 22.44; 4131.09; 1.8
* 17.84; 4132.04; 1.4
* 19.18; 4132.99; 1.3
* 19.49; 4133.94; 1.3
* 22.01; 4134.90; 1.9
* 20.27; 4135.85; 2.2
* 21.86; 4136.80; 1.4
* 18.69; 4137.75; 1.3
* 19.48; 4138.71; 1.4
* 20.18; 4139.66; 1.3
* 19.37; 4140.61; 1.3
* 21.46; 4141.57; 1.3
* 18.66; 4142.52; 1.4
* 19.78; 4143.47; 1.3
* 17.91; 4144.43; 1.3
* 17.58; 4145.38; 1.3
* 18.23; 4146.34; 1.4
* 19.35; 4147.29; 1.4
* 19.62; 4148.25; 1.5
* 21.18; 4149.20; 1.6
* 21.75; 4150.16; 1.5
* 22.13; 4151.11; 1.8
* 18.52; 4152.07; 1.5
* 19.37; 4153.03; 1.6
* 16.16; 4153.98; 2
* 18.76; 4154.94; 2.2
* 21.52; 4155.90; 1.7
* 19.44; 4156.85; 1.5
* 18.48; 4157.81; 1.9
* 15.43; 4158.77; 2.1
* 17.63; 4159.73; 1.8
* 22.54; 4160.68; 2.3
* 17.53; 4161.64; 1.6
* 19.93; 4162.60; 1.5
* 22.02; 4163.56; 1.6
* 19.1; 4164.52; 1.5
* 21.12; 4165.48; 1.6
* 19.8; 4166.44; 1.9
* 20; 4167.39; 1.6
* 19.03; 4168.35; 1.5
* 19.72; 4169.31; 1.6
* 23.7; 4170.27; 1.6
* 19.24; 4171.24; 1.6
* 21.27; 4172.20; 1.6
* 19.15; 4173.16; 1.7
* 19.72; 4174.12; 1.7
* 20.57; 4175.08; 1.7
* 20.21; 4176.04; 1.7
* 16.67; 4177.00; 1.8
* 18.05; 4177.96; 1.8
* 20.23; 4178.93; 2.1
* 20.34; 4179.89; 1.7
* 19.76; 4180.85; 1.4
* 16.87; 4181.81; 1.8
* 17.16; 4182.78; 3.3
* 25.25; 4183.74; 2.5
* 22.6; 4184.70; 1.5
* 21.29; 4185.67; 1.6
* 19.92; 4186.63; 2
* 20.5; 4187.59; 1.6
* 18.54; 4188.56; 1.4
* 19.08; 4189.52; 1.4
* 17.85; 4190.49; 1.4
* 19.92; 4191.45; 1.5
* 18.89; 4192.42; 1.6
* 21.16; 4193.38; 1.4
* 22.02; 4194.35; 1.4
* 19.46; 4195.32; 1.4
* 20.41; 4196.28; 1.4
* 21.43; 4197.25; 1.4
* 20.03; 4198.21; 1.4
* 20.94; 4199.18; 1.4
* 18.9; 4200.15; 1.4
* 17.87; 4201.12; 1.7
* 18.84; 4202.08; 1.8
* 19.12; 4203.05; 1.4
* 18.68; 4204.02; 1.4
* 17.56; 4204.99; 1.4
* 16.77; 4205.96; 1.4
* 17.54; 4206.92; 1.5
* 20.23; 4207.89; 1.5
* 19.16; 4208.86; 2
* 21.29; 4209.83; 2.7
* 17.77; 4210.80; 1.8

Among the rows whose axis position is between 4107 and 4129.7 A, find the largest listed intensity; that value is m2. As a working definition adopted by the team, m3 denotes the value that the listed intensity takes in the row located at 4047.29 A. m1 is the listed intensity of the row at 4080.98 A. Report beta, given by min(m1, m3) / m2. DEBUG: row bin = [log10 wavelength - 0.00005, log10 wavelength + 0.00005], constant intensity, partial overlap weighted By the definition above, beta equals 0.85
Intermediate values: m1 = 21.68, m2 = 21.77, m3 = 18.42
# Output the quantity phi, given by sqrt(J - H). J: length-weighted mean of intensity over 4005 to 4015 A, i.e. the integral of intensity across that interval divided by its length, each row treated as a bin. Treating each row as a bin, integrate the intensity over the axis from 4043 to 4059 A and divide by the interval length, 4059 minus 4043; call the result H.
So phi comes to 0.60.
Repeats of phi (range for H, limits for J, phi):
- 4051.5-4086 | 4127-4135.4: 0.71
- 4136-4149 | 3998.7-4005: 0.56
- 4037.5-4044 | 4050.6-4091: 0.60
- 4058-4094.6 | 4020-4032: 0.89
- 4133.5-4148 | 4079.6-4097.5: 0.66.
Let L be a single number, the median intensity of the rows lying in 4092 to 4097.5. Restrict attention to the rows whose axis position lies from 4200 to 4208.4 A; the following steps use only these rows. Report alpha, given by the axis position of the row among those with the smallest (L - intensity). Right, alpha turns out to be 4207.89 A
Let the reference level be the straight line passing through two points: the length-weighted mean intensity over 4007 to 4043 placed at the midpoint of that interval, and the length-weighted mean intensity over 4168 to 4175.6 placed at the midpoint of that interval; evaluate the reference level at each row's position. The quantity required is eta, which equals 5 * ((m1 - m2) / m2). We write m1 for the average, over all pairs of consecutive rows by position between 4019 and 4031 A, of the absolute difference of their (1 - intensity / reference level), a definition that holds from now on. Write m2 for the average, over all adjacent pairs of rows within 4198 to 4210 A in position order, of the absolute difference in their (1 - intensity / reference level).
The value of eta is 1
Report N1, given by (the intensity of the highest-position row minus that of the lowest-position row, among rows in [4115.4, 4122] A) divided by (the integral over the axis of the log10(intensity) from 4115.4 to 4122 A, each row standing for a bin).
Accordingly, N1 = 0.28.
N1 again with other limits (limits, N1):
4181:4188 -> 0.40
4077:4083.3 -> 0.50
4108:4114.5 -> -0.02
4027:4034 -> -0.12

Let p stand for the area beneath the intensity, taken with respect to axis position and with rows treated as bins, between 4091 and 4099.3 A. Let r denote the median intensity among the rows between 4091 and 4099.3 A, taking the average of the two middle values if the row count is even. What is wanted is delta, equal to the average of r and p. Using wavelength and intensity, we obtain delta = 93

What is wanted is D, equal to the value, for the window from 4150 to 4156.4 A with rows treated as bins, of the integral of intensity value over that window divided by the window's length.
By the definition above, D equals 19.7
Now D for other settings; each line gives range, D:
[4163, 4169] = 20.2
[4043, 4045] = 21.8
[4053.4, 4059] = 19.7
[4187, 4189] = 19.5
